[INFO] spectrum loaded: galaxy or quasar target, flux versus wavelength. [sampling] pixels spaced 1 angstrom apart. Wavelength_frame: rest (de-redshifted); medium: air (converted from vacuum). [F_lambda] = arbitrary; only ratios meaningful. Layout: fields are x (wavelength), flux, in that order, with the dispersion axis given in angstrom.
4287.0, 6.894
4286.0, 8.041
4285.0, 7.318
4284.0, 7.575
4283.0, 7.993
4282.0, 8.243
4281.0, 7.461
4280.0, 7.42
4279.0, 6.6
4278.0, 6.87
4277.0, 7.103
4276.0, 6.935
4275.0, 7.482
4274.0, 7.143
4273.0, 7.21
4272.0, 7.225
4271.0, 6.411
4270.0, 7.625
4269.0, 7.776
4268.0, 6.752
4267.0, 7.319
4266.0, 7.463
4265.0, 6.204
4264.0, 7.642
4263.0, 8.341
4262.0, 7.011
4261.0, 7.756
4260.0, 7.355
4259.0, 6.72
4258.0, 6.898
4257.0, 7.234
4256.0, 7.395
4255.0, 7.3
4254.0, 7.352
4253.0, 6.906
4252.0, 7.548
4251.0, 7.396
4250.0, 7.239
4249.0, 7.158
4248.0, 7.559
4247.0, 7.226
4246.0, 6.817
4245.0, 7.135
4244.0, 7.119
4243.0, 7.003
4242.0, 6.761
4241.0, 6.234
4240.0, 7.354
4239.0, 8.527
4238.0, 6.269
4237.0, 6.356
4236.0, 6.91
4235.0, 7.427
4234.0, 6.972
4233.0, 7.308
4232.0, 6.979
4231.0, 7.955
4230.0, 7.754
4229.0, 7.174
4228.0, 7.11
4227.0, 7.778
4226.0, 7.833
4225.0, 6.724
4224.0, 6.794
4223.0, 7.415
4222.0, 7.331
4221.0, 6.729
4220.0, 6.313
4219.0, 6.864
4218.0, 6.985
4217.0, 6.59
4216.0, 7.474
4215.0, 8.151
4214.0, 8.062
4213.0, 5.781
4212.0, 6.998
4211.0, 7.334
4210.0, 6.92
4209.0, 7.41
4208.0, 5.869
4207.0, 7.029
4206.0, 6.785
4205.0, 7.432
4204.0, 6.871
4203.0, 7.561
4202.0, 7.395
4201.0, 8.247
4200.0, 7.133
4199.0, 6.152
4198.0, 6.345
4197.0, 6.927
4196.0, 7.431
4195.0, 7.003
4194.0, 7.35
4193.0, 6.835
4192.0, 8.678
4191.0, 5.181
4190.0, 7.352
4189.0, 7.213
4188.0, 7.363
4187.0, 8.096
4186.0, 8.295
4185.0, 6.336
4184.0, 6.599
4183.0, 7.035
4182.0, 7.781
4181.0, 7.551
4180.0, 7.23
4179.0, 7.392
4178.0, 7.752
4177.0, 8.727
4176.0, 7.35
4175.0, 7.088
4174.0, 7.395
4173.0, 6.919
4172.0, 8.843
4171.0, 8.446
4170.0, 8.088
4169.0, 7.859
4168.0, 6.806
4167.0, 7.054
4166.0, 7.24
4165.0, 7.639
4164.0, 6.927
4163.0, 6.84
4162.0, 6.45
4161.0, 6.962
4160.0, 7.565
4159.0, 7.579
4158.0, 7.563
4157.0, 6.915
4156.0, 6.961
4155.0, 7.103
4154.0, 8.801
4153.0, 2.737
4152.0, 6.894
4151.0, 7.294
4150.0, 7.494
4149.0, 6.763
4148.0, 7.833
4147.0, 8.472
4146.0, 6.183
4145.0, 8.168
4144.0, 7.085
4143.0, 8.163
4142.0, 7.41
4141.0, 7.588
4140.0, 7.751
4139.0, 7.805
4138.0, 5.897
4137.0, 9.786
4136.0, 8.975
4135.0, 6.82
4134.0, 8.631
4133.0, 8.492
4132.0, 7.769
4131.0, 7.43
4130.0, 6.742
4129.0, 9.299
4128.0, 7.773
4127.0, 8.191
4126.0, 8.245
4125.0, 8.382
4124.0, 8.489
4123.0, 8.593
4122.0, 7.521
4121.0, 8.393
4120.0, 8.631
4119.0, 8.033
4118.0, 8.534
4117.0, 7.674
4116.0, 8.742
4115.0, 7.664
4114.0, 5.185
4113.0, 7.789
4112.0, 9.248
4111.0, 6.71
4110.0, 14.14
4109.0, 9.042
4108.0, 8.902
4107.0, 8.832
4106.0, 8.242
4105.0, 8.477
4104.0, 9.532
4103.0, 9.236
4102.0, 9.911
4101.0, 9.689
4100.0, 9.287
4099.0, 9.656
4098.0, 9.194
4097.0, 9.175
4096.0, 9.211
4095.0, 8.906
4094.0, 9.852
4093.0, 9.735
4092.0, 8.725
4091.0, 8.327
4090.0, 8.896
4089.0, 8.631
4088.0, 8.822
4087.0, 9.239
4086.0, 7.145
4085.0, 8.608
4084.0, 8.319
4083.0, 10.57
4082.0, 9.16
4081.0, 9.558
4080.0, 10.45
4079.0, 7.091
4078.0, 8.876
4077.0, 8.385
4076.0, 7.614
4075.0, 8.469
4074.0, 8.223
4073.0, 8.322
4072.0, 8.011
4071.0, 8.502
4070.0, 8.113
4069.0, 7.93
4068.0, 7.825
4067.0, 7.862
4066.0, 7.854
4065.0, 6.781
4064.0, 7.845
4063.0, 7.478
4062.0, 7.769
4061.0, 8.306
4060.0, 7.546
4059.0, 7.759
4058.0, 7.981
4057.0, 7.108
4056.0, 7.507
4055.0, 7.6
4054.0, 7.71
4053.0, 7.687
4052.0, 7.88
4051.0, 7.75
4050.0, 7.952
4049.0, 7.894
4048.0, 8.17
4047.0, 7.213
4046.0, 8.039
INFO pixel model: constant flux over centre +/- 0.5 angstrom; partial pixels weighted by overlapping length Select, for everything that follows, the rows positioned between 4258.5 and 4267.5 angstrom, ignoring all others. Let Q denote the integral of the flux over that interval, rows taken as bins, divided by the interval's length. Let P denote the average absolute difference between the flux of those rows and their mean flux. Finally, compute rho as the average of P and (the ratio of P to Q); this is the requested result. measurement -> 0.25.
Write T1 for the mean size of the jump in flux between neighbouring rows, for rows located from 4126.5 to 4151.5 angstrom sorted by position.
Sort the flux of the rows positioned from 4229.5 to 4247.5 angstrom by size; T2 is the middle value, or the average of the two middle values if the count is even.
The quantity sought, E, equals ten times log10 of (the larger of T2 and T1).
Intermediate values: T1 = 1.13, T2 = 7.1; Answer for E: 8.5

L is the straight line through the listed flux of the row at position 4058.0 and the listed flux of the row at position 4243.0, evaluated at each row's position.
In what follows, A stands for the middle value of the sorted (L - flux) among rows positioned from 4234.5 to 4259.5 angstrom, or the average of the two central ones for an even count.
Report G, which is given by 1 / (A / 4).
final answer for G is -21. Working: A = -0.2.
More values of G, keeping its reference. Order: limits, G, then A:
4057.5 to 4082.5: -559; 0.0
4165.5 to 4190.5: -79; -0.1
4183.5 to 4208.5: 41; 0.1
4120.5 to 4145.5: -7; -0.6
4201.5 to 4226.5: 24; 0.2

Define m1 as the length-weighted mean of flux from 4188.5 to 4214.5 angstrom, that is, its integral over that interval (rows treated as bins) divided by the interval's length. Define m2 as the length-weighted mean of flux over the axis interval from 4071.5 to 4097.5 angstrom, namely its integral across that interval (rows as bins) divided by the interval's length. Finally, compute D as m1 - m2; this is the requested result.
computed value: -1.7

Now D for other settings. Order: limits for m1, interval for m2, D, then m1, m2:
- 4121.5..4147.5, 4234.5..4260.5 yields 0.8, 7.9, 7.12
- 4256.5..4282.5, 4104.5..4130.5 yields -1.1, 7.2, 8.36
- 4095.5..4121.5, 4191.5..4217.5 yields 1.7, 8.8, 7.14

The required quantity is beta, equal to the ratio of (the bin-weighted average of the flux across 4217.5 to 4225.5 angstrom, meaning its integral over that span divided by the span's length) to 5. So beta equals 1.38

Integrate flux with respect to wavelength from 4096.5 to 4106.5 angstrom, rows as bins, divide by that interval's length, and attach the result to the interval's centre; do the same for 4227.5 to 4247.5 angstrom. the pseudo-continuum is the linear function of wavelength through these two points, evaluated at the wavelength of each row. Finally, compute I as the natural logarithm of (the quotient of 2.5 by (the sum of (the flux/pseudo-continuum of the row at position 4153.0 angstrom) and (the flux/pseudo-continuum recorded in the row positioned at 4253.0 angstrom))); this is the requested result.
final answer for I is 0.63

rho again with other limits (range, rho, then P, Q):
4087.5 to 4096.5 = 0.22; 0.39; 9.0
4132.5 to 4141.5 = 0.50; 0.89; 8.0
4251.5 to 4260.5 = 0.13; 0.23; 7.2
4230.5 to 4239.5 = 0.31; 0.55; 7.2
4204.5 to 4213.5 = 0.27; 0.46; 6.8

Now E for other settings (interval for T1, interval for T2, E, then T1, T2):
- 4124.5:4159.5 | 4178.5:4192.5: 8.7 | 1.19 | 7.4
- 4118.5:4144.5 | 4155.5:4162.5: 8.4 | 0.89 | 7.0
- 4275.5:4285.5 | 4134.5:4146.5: 8.8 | 0.36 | 7.7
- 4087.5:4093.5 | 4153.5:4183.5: 8.7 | 0.49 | 7.4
